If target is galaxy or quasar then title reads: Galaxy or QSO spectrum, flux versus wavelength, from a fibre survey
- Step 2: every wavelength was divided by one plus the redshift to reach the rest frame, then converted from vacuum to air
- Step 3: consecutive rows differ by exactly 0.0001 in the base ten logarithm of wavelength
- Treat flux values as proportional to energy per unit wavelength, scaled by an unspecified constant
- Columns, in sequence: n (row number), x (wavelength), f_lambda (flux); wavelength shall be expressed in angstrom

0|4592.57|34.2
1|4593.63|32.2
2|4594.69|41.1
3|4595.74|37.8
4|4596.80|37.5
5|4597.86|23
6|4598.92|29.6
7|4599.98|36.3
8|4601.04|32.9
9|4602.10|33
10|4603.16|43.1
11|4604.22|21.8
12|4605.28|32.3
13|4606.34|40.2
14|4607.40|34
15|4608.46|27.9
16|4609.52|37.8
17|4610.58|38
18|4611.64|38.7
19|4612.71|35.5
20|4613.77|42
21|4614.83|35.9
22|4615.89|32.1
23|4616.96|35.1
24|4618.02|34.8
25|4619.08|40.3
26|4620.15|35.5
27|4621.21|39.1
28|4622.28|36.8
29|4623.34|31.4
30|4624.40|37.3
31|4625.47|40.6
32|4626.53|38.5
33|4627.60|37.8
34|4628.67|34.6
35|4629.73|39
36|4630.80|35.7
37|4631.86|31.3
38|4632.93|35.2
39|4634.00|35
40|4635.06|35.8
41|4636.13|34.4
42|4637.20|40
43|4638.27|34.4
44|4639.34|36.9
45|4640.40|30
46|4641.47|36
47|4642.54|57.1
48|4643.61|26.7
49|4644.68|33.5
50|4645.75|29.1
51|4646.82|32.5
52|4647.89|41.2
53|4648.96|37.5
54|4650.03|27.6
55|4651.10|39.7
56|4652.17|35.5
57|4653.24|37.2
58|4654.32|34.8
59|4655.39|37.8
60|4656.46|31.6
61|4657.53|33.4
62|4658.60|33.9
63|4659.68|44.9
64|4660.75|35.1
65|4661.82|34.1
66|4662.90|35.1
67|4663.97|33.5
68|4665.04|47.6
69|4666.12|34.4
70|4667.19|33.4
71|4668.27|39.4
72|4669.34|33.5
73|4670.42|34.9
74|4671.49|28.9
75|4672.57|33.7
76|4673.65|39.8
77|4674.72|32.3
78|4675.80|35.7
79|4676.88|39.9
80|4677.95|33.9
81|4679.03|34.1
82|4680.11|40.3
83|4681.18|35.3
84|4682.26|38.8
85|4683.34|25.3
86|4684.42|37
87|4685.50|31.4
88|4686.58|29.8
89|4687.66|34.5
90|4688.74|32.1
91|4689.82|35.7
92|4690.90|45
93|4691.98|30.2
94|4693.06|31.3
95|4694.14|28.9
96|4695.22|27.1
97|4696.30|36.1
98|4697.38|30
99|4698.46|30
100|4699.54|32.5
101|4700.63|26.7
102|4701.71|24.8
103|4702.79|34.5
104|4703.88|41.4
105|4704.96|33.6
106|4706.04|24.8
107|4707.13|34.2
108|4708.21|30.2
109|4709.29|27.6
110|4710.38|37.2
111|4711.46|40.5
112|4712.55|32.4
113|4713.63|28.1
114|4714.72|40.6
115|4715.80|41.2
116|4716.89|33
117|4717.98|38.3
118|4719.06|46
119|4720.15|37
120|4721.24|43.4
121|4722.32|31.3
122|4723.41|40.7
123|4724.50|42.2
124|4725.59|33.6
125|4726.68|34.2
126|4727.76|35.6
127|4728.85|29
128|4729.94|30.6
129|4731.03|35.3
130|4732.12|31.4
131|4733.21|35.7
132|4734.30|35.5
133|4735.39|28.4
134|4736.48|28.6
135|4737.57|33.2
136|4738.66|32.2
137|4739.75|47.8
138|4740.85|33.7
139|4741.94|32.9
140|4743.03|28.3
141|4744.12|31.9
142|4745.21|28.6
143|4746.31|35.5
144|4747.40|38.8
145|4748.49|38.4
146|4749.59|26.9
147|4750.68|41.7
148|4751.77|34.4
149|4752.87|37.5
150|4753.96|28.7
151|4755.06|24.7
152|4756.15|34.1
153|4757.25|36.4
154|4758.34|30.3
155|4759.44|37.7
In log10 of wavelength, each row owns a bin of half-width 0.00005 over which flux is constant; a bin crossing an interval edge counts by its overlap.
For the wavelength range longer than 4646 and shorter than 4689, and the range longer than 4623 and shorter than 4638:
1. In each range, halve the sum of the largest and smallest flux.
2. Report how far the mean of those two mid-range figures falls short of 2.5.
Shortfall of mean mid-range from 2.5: -33.7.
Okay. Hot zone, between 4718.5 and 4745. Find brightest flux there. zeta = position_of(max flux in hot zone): 4739.75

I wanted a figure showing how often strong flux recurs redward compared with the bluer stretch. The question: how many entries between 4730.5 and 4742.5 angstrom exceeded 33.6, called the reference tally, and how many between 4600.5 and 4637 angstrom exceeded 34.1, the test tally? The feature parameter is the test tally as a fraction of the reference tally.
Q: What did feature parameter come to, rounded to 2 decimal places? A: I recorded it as 5.00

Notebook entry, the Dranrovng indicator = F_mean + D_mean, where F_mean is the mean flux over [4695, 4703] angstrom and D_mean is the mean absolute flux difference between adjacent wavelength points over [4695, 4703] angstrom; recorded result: 35.2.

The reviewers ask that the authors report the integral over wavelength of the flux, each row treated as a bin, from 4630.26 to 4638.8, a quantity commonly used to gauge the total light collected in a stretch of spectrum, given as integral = 301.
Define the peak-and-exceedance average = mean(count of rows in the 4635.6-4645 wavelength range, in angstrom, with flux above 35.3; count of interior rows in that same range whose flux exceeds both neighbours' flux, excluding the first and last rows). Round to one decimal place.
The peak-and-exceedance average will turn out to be 3.5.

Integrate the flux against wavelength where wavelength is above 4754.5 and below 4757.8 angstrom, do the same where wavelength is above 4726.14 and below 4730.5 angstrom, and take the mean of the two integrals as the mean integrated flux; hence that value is 123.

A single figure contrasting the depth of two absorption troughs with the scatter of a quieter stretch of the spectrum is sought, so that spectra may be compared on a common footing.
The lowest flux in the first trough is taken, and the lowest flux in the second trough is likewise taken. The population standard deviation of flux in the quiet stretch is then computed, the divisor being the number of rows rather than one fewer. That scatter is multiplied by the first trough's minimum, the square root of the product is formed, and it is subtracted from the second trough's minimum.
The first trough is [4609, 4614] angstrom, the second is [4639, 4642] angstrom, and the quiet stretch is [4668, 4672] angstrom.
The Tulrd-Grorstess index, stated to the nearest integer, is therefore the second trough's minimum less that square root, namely 18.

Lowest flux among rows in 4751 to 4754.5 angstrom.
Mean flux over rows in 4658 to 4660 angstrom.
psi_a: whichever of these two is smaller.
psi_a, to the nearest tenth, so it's 28.7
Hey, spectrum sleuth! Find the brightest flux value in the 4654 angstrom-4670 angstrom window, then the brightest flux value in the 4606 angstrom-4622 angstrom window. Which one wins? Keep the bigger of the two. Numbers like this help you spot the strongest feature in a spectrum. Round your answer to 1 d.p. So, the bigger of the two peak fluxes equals 47.6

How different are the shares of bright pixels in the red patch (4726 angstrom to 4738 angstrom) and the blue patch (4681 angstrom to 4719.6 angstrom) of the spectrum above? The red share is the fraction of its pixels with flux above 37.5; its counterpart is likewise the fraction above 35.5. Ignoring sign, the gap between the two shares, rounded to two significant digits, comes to 0.33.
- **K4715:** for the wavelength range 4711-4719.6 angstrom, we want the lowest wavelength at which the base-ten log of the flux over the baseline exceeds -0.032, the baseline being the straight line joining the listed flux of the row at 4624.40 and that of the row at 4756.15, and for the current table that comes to 4711.46 angstrom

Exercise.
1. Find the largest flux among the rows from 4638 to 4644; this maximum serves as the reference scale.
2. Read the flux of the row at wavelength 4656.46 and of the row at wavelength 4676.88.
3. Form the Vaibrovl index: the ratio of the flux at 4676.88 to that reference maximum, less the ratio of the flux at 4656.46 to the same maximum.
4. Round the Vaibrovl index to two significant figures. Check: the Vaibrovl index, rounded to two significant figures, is 0.15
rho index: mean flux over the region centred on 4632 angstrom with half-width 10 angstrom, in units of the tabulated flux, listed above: 35.8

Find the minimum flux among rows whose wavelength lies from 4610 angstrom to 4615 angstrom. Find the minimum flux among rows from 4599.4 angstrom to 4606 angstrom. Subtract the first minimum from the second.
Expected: -13.7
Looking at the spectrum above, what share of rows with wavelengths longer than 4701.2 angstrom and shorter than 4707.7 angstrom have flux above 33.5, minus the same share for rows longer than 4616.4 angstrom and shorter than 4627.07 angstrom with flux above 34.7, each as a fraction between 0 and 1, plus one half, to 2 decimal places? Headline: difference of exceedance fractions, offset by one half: 0.27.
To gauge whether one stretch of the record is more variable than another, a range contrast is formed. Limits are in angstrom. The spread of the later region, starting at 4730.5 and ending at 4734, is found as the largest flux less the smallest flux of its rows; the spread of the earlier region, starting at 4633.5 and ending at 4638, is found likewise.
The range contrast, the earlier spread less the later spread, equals 1.3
